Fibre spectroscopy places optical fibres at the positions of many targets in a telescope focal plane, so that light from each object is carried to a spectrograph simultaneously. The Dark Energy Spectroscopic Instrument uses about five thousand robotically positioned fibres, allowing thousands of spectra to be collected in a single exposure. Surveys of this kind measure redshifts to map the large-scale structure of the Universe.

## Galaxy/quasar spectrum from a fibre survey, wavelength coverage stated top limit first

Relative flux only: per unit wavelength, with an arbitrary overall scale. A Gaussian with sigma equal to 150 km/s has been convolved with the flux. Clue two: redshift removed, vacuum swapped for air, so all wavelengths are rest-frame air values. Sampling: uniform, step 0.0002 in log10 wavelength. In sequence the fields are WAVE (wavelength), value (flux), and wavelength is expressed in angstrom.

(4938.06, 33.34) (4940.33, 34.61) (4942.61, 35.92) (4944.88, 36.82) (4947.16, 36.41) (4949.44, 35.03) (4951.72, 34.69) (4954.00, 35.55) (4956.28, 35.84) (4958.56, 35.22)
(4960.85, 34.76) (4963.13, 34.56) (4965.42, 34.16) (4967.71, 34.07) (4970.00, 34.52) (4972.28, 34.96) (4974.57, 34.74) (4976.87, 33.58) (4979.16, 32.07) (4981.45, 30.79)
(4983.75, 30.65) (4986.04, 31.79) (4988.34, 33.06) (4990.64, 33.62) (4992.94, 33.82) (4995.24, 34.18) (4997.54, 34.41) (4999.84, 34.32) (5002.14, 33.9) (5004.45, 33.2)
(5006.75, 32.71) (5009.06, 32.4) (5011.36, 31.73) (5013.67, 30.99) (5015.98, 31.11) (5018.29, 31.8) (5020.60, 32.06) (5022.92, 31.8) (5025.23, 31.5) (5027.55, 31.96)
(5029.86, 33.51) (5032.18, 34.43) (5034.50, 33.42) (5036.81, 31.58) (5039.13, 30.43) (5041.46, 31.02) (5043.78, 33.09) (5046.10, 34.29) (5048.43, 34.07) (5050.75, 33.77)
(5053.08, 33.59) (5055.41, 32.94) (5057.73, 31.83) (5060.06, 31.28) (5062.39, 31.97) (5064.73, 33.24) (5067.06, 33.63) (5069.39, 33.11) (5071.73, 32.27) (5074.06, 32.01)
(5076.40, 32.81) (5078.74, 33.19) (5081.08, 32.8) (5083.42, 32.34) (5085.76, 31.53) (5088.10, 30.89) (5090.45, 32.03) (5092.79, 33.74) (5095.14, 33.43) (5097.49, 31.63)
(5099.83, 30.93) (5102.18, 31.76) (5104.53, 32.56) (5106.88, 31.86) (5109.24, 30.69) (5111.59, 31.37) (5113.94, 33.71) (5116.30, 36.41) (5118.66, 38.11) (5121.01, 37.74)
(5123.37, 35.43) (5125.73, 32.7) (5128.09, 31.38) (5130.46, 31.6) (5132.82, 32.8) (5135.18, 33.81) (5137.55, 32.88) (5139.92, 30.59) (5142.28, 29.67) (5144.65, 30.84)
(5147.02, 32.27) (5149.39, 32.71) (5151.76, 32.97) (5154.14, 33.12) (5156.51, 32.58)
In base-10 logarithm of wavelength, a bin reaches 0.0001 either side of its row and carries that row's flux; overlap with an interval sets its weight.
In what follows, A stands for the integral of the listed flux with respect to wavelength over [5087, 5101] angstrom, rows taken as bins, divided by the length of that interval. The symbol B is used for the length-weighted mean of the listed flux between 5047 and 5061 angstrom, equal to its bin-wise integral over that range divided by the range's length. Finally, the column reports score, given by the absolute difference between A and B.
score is 0.9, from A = 32.1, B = 33.0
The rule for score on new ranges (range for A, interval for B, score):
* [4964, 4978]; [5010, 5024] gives 2.7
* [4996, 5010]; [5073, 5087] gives 1.1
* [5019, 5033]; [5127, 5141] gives 0.3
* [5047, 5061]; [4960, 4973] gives 1.5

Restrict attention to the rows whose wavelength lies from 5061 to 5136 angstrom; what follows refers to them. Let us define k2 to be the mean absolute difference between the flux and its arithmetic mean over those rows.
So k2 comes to 1.3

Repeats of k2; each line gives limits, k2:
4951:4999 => 1.1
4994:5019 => 1.1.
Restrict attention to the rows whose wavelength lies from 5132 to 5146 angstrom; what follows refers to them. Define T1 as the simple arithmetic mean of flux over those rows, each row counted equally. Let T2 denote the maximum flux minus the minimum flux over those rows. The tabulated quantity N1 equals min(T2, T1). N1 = 4.1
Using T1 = 31.8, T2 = 4.1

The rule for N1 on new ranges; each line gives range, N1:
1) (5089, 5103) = 2.8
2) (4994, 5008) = 1.7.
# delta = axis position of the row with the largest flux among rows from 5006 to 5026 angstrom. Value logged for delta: 5006.75 angstrom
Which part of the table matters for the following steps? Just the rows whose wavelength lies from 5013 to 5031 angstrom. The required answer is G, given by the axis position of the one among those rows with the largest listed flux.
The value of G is 5029.86 angstrom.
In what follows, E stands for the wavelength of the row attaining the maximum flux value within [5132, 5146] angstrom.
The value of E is 5135.18 angstrom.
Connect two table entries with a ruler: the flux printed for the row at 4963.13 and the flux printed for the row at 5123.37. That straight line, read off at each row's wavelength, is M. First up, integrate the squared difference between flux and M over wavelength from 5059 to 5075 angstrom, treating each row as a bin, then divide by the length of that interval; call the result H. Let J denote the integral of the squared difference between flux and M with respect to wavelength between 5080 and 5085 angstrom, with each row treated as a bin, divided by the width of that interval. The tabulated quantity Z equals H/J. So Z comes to 1.0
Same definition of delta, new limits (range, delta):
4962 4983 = 4972.28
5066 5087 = 5067.06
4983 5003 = 4997.54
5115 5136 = 5118.66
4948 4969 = 4956.28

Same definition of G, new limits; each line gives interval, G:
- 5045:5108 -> 5046.10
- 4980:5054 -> 5032.18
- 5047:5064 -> 5048.43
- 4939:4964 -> 4944.88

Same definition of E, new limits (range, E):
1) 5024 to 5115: 5032.18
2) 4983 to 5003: 4997.54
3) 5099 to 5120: 5118.66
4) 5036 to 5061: 5046.10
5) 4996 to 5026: 4997.54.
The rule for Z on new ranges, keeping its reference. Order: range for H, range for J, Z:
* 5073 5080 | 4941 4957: 3.2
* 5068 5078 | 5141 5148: 0.3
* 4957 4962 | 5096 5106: 0.0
